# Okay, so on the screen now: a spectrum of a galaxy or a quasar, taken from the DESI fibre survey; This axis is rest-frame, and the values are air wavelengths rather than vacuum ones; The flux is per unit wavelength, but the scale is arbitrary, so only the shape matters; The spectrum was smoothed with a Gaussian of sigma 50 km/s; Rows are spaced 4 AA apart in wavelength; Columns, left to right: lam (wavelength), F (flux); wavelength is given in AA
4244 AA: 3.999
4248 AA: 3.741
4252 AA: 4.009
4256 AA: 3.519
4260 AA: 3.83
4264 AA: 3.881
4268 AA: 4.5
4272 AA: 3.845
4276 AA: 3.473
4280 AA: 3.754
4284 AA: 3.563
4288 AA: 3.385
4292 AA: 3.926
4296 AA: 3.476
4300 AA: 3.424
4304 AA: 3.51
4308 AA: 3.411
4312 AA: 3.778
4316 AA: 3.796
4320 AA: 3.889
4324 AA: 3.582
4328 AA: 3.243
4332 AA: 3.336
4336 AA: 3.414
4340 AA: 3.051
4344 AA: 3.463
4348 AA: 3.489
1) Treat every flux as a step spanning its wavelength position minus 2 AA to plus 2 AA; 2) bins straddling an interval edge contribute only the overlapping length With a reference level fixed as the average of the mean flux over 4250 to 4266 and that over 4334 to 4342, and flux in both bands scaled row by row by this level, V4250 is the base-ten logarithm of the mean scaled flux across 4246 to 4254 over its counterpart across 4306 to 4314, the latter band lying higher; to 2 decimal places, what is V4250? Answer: 0.03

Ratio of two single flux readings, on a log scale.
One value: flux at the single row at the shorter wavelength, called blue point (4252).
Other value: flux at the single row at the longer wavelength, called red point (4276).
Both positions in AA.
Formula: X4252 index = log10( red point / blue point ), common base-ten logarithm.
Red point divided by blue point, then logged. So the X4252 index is -0.06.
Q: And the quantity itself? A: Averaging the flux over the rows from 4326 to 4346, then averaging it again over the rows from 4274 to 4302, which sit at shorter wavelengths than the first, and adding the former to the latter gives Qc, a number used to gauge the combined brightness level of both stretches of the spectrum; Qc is 6.9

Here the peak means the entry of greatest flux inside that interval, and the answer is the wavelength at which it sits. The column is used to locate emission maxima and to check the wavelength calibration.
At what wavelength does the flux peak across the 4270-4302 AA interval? 4292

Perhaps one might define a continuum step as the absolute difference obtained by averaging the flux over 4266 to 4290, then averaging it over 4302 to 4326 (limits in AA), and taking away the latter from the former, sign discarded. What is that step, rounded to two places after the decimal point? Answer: 0.09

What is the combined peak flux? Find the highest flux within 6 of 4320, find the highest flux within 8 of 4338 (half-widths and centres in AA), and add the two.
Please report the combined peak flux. 7.4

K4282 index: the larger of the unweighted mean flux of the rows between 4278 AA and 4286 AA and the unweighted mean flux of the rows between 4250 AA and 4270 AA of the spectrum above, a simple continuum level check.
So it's 3.95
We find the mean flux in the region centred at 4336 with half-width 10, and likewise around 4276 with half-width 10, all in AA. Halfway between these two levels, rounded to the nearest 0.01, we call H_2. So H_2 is 3.56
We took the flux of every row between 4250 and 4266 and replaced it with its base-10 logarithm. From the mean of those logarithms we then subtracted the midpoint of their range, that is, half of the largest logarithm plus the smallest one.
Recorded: 0.006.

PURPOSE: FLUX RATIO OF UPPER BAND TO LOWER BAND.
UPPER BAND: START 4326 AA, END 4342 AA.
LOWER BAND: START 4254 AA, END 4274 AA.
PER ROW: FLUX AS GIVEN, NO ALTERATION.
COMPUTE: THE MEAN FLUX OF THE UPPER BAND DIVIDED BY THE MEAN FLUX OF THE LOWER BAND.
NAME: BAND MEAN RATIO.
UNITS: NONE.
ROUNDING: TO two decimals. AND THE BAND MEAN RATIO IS 0.83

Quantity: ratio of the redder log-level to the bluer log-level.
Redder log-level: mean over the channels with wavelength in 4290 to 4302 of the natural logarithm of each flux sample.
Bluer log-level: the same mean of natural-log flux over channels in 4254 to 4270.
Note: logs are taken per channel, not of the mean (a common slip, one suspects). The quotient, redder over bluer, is 0.94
